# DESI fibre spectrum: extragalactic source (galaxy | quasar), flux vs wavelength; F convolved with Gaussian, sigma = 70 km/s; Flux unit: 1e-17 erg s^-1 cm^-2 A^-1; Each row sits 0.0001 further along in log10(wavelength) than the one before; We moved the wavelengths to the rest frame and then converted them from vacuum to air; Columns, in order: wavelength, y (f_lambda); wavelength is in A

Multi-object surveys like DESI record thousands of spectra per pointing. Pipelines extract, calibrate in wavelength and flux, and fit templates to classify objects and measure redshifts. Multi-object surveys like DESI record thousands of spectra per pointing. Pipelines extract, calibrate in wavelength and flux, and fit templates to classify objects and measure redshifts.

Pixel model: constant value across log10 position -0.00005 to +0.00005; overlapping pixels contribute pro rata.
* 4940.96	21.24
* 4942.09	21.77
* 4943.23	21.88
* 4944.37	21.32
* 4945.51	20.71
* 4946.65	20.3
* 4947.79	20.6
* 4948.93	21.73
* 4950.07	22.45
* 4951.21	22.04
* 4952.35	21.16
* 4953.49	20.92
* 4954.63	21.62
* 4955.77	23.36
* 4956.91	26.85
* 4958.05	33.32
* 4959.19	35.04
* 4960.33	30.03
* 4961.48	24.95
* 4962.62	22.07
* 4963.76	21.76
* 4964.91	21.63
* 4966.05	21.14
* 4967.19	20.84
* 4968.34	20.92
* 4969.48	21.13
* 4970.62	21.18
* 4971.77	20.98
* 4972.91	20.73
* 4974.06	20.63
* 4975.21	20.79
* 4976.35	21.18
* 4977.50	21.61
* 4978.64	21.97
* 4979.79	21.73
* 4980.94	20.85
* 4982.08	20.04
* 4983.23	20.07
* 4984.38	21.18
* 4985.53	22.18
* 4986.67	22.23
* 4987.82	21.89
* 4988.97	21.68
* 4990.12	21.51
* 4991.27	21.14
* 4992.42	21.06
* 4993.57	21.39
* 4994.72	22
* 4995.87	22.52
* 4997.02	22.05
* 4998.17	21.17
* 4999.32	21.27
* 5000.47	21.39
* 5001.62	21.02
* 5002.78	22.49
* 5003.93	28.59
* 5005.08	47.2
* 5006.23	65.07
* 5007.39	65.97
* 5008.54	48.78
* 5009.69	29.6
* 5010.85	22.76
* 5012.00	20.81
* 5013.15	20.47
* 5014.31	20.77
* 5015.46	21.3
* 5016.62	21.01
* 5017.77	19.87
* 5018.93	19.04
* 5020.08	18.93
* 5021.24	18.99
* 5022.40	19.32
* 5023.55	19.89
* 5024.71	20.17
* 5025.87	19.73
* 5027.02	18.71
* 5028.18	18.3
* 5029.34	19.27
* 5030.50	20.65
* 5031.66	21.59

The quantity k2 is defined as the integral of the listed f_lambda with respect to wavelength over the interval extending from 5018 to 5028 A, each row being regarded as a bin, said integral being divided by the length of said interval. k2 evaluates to 19.3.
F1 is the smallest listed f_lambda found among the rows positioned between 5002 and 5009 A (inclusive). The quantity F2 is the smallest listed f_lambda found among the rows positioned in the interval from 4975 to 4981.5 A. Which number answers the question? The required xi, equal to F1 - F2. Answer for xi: 1.7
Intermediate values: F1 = 22.49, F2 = 20.79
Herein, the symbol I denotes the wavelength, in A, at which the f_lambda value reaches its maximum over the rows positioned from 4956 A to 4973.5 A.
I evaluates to 4959.19 A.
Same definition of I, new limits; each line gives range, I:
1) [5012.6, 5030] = 5015.46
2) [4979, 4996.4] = 4995.87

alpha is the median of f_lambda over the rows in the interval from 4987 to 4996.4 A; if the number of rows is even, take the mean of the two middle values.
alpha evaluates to 21.6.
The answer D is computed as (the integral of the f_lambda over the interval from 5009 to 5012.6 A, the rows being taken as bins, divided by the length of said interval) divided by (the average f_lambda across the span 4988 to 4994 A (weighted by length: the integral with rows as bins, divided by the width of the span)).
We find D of 1.2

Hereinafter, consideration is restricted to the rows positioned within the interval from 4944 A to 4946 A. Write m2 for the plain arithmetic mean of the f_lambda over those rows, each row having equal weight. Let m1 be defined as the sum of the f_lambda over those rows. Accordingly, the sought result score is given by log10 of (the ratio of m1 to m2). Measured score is 0.30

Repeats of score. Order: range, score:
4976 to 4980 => 0.60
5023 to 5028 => 0.60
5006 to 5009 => 0.48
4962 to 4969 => 0.78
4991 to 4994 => 0.48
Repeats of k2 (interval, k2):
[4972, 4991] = 21.3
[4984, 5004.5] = 22.0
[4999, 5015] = 32.7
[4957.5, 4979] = 23.3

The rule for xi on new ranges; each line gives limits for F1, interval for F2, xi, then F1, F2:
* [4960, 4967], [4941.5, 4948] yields 0.8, 21.14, 20.3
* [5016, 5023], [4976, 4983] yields -1.1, 18.93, 20.04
